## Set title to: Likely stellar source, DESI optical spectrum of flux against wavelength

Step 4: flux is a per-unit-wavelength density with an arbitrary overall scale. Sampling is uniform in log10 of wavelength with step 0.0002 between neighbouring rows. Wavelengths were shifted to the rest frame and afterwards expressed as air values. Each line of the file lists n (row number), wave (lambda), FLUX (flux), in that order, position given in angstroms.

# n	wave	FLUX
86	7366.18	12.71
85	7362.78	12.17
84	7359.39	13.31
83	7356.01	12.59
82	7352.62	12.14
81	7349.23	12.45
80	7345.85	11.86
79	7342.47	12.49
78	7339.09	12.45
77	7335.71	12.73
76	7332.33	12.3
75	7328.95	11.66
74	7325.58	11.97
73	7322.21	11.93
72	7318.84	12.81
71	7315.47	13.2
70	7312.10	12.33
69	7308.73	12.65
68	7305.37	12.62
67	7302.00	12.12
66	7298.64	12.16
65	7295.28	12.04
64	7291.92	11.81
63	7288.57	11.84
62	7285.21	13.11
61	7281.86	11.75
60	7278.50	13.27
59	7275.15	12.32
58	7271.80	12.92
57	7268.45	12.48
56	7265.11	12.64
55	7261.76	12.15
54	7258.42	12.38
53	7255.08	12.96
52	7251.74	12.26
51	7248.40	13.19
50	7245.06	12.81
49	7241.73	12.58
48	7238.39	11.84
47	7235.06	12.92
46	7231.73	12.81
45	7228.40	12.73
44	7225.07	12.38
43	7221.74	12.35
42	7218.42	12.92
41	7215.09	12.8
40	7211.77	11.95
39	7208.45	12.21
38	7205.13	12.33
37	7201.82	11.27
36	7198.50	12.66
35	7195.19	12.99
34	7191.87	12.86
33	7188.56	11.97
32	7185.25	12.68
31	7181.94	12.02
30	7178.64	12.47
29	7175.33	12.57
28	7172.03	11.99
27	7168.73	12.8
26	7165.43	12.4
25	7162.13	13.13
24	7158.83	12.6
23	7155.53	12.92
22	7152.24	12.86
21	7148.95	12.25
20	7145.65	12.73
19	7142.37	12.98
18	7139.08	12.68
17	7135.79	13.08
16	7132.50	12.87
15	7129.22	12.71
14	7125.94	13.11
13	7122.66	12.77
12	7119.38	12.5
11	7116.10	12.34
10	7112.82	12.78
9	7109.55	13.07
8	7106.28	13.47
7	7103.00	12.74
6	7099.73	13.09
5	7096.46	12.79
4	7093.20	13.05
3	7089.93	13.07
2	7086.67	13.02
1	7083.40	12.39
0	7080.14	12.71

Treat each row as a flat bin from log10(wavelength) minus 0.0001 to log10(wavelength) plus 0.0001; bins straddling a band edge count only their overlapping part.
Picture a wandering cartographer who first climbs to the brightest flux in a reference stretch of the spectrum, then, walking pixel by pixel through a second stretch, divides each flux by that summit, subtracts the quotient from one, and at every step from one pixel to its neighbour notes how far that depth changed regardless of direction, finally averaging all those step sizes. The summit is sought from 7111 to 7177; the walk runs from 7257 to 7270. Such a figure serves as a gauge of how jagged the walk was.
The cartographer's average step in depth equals 0.022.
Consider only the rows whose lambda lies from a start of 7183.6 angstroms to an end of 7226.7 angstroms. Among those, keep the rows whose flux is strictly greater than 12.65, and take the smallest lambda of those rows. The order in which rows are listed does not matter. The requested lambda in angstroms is 7185.25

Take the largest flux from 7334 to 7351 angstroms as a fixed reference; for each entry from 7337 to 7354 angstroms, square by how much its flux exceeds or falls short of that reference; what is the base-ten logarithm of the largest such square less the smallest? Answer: -0.2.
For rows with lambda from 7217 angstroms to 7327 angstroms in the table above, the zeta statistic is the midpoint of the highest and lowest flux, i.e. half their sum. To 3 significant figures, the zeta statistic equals 12.5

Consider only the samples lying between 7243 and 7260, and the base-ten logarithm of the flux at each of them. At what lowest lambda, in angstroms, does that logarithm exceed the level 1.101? 7245.06 angstroms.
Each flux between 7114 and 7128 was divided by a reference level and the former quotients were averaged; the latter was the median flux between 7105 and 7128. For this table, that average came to 0.992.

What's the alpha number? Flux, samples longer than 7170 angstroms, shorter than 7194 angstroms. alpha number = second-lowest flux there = 11.99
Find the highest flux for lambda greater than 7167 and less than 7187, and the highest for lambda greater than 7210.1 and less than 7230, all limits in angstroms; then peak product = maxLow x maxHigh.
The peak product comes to 165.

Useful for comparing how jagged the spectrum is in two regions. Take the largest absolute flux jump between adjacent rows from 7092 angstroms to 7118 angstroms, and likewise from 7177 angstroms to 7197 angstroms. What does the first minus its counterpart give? -0.16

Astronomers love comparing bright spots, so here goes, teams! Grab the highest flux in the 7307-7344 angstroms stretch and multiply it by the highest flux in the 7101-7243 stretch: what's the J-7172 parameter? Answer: 178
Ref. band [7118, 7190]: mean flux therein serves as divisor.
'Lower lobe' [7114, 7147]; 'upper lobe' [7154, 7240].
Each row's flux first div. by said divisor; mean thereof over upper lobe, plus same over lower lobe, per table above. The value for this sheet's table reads 2.00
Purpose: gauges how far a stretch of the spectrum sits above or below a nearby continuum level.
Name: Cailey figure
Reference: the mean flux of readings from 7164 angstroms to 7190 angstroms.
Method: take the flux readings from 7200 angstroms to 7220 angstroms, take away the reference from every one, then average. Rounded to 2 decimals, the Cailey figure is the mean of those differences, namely -0.12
